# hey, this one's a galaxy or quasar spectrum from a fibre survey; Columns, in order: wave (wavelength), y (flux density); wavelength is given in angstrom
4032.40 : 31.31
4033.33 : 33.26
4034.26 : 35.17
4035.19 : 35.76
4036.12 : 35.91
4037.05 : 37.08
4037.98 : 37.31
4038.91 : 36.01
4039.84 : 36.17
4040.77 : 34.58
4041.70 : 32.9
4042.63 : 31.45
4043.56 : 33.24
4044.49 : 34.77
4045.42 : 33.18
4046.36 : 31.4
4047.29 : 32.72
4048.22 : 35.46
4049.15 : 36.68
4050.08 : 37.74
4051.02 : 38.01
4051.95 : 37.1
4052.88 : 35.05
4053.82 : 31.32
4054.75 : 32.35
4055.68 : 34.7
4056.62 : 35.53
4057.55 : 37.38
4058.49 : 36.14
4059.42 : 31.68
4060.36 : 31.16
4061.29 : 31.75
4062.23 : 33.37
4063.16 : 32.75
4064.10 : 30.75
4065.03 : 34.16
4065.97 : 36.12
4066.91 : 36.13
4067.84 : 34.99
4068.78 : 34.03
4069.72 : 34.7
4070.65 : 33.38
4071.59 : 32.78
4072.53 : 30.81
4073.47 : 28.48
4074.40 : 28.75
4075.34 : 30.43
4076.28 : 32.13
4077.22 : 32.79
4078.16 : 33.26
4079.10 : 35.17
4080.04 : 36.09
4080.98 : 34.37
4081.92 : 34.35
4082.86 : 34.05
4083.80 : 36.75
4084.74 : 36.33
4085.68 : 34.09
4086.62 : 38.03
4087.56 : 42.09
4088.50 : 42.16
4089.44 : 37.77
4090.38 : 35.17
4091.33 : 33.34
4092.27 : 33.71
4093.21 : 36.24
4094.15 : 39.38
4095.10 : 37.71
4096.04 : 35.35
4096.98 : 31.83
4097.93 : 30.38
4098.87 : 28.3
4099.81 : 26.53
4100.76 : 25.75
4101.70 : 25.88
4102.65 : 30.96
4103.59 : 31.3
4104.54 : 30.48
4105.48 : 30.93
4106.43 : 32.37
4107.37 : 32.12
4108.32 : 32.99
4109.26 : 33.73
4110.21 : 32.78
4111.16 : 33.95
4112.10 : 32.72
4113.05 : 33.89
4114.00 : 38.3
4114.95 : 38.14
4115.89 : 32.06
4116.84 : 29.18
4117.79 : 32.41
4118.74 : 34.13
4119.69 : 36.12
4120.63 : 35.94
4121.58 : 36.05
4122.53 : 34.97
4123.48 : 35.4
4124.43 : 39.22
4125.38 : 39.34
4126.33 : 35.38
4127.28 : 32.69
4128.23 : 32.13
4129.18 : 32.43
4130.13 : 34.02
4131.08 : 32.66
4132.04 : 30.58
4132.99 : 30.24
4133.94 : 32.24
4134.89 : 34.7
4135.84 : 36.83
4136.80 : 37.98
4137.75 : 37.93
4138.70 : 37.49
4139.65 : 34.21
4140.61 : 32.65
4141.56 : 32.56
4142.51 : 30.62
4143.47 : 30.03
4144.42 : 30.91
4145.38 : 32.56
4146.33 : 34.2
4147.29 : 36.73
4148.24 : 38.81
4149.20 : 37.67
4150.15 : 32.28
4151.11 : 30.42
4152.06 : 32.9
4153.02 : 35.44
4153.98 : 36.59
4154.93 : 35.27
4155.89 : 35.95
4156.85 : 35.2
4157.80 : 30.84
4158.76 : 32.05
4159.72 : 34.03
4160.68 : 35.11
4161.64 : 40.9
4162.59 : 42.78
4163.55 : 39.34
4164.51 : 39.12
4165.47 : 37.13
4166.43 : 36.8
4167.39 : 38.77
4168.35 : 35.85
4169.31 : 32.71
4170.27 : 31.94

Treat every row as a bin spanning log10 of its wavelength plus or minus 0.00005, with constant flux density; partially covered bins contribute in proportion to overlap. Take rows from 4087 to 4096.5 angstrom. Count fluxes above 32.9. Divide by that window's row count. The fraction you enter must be 1.0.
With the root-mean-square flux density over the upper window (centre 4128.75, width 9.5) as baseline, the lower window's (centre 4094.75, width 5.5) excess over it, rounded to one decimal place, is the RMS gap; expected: 1.8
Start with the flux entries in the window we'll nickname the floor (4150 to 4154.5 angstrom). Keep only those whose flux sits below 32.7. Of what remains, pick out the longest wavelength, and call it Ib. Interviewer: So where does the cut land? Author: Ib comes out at 4151.11 angstrom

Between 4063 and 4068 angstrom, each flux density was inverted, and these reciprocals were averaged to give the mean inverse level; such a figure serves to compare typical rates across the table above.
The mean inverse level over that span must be 0.0294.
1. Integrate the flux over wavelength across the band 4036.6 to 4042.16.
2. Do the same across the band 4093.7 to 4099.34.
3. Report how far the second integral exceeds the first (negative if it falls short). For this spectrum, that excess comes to -8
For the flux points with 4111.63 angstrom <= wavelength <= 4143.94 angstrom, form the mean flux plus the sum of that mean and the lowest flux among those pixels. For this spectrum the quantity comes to 97.7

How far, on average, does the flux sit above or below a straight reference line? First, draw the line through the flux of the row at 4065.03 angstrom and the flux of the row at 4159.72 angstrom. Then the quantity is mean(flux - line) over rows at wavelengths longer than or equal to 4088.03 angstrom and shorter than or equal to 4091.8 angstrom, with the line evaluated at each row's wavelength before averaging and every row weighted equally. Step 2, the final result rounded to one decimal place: 3.0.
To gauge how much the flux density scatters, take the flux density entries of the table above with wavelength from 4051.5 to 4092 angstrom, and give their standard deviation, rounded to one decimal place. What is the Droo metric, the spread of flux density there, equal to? 2.9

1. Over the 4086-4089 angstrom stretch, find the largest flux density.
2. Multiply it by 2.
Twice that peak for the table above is 84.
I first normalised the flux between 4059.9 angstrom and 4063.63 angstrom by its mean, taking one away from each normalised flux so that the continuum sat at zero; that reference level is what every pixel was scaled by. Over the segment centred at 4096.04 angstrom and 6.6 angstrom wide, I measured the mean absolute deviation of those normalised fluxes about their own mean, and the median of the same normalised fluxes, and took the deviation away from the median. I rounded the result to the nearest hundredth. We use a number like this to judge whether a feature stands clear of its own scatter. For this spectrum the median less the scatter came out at -0.01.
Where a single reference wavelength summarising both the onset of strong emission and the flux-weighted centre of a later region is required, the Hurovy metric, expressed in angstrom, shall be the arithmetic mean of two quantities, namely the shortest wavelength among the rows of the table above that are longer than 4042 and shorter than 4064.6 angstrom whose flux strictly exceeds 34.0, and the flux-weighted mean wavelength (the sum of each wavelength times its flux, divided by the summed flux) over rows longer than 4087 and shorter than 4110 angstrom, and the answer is 4071.2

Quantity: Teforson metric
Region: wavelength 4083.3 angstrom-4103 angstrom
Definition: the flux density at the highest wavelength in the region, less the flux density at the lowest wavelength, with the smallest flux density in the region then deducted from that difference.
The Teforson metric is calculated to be -31.5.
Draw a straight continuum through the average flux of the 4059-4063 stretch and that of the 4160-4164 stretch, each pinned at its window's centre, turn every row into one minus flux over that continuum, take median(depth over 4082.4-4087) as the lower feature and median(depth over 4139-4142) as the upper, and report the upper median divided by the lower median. -1.8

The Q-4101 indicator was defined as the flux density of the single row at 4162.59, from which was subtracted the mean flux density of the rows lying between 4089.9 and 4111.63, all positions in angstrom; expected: 11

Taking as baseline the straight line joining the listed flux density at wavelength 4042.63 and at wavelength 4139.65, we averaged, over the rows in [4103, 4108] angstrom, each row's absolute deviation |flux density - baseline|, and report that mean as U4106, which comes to 1.8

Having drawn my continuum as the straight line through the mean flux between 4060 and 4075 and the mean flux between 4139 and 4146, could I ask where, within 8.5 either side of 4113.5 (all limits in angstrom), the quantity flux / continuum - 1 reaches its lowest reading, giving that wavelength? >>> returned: 4116.84 angstrom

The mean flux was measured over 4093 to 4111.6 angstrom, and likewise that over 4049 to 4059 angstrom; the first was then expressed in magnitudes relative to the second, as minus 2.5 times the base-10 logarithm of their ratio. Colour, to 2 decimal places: 0.12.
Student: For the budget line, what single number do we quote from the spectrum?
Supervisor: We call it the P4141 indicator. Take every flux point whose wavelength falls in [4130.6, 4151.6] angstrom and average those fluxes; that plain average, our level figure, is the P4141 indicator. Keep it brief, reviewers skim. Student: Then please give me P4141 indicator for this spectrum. 33.8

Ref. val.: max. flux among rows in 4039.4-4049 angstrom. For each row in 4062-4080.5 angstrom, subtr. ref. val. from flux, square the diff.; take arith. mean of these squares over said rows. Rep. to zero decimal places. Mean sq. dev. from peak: 15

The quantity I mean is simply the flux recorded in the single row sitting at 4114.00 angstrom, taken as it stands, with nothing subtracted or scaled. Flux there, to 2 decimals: 38.30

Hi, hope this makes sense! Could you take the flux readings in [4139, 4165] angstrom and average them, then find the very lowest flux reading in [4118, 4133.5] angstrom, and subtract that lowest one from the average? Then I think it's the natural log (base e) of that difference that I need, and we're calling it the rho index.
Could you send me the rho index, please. 1.5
